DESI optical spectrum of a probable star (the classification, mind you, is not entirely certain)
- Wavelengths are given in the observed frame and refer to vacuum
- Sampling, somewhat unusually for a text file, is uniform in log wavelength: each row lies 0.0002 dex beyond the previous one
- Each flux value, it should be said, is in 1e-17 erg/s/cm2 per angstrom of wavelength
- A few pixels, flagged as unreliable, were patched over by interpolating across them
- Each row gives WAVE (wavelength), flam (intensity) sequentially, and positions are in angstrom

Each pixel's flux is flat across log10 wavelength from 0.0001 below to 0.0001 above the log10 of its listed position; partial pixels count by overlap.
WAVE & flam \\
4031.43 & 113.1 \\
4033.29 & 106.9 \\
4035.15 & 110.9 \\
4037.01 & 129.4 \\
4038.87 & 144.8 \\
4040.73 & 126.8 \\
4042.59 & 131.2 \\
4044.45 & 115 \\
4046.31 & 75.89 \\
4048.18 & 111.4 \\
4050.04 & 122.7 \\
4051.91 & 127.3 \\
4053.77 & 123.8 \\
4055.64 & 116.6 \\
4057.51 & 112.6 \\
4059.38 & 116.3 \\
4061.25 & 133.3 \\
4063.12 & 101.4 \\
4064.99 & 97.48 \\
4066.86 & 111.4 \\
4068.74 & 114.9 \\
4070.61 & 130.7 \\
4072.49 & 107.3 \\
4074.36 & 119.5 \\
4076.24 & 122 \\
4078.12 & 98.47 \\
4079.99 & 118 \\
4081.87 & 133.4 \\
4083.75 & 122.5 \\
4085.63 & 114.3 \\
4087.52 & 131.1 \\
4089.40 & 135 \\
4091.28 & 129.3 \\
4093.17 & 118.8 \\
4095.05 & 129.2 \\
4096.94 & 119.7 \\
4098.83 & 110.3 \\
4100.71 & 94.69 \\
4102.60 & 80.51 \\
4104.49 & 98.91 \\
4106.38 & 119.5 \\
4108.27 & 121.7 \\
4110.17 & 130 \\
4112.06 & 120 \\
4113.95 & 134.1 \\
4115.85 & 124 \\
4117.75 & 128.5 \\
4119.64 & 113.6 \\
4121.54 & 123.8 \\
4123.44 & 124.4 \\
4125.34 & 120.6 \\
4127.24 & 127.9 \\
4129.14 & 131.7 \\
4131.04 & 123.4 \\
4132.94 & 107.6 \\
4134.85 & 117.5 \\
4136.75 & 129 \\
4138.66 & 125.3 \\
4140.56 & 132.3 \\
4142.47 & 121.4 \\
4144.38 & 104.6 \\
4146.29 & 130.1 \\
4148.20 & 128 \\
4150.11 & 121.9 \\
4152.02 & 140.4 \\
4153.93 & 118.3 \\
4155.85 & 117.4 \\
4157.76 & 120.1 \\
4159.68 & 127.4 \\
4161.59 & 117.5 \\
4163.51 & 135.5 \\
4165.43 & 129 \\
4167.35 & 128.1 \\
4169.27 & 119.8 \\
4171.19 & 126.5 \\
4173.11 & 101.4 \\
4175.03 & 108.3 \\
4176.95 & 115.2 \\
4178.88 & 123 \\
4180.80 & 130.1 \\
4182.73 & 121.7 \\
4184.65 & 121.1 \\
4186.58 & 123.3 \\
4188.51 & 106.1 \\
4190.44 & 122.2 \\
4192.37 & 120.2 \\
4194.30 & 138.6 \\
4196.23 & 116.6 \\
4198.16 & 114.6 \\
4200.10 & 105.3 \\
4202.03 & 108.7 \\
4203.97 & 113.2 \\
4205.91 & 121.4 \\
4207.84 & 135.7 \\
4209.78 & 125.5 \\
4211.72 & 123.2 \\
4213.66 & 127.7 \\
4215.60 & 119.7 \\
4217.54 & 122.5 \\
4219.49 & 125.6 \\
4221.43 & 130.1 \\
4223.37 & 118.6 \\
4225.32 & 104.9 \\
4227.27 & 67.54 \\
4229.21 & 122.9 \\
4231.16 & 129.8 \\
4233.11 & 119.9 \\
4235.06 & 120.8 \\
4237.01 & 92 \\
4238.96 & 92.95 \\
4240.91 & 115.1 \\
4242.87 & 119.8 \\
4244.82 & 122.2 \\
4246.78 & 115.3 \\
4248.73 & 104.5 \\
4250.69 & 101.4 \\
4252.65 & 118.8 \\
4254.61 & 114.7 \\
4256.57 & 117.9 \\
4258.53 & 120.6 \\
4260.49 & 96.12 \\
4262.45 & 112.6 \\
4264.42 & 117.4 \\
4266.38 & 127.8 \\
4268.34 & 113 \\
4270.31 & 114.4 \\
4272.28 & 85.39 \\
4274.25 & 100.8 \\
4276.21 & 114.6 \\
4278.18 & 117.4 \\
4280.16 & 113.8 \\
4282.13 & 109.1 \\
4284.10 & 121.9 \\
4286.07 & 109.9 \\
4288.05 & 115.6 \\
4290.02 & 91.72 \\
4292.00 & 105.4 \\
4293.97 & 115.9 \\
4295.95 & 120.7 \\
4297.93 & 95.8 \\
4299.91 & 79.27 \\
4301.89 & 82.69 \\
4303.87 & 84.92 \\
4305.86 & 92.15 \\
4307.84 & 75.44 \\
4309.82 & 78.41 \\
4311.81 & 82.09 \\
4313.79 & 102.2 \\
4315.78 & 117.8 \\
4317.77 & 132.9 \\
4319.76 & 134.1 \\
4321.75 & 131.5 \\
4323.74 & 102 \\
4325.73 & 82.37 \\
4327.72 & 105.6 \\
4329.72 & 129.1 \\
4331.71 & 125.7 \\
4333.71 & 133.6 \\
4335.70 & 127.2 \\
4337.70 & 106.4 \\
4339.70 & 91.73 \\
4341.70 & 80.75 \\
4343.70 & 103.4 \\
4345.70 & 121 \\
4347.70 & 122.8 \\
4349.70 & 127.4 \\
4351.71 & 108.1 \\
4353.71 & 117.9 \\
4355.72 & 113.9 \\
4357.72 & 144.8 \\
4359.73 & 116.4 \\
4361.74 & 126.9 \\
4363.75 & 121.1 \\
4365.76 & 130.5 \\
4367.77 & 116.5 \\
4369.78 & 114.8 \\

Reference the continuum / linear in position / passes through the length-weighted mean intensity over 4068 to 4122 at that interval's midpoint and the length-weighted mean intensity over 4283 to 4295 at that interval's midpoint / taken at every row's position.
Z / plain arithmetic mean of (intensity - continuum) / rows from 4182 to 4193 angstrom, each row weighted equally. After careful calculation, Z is 4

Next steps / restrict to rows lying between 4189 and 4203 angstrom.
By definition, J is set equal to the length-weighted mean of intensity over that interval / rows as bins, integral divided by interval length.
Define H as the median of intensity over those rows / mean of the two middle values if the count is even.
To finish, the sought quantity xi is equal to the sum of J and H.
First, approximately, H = 117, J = 118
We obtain 234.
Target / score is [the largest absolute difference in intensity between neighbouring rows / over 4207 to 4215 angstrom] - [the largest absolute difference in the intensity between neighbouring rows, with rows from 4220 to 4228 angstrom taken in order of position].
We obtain -27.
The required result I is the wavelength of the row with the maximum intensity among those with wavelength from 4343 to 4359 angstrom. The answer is 4357.72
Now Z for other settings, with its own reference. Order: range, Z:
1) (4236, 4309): -4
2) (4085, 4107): -4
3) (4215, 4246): 1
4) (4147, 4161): 9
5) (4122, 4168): 8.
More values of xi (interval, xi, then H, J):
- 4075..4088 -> 242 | 122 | 120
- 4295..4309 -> 175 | 85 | 90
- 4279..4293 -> 220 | 110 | 110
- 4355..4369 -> 245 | 121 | 124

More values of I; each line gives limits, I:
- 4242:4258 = 4244.82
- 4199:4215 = 4207.84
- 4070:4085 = 4081.87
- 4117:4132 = 4129.14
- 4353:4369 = 4357.72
